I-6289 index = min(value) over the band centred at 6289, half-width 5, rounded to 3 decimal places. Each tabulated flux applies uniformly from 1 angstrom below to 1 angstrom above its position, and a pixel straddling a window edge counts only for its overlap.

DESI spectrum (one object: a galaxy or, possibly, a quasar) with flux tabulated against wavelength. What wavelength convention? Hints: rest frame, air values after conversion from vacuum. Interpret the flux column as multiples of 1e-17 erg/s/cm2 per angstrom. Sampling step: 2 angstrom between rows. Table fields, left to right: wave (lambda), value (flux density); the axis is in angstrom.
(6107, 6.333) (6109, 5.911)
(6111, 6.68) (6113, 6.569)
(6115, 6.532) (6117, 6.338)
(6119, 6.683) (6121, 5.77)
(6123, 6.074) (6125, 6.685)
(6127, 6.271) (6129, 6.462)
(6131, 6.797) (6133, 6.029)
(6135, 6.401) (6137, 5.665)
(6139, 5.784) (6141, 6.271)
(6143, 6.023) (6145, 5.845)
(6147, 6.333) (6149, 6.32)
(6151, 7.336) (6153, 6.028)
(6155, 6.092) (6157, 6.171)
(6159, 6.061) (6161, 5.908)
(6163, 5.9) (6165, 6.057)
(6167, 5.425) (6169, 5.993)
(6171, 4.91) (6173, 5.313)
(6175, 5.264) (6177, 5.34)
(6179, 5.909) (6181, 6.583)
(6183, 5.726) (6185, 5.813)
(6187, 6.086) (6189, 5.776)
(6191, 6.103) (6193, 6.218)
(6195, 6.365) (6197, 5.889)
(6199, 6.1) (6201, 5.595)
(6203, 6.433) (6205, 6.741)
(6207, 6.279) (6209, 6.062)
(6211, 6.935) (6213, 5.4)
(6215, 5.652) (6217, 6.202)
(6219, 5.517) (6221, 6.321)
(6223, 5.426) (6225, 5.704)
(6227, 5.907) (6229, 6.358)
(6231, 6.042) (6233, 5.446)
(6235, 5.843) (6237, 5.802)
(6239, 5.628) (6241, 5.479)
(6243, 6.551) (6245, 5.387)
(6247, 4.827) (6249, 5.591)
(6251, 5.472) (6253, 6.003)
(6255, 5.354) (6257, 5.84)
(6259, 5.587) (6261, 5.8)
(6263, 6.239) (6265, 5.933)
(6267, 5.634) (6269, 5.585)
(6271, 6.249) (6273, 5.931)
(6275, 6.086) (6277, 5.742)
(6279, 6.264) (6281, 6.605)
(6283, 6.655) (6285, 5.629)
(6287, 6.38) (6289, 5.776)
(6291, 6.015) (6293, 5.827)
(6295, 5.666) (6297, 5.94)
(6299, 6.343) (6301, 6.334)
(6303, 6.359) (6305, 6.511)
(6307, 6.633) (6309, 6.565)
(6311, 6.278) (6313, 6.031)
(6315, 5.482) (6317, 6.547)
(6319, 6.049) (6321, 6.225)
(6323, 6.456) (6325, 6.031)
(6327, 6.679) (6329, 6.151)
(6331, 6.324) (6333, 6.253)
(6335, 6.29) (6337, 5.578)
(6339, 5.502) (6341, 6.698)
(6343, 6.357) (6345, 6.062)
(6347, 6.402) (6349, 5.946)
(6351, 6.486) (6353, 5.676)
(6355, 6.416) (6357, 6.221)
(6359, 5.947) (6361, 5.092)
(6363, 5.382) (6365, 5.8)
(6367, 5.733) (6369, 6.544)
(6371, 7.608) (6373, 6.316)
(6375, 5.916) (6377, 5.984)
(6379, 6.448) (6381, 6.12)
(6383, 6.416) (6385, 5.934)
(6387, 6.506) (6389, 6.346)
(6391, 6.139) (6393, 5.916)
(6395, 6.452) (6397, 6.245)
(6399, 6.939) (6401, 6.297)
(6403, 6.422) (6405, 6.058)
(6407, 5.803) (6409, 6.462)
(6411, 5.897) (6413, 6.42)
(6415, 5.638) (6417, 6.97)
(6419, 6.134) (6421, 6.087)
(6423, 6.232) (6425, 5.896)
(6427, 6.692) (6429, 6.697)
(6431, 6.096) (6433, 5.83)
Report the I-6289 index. 5.629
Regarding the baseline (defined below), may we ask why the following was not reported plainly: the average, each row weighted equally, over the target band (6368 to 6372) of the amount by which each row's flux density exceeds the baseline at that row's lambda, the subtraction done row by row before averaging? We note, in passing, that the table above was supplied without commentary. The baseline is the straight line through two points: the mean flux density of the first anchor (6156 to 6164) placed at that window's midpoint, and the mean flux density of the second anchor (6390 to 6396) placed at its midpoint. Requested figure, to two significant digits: 0.92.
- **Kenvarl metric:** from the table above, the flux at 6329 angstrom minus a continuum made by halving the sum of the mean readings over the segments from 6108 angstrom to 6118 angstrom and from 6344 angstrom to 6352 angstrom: -0.16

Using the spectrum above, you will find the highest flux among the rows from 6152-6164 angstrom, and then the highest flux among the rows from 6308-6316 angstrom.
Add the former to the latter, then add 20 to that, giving 32.7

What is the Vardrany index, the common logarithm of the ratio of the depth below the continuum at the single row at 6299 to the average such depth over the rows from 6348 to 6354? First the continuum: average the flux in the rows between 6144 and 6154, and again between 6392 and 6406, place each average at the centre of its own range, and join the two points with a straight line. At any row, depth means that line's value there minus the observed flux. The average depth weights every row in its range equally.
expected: -1.7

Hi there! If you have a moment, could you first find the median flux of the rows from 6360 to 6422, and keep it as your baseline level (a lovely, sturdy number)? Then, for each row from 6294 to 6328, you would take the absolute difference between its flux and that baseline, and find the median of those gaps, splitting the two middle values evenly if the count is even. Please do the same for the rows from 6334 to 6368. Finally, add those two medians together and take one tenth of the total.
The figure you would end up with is 0.056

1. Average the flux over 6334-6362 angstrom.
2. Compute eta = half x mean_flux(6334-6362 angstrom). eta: 3.02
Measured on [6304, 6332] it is 3.14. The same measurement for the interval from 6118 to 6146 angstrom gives 3.10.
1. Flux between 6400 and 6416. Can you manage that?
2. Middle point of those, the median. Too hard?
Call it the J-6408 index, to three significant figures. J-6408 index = 6.18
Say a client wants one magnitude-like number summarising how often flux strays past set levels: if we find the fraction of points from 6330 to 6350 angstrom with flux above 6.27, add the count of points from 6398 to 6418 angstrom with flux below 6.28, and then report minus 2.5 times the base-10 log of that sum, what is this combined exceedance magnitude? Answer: -1.6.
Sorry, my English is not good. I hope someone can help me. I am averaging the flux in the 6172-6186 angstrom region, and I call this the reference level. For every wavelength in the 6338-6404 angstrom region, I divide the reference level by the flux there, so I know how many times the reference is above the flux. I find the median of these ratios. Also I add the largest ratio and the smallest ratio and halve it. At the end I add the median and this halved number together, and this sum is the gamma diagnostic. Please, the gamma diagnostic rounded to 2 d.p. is 1.85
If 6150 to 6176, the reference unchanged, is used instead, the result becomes 1.92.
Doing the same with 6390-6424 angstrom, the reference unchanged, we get 1.83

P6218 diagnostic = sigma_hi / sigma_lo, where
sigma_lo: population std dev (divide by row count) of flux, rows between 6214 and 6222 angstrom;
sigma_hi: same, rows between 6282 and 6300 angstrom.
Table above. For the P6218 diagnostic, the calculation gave 1.0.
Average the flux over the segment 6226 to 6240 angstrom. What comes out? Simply 5.86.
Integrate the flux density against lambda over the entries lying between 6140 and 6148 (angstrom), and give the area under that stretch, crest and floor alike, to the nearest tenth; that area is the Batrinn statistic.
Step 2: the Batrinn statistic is 48.9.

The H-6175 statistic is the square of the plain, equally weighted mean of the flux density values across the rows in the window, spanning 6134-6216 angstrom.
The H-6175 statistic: 36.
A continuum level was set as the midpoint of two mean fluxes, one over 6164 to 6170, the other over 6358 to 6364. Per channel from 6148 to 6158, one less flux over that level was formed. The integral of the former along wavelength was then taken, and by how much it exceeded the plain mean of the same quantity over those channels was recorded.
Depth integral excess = -1.2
